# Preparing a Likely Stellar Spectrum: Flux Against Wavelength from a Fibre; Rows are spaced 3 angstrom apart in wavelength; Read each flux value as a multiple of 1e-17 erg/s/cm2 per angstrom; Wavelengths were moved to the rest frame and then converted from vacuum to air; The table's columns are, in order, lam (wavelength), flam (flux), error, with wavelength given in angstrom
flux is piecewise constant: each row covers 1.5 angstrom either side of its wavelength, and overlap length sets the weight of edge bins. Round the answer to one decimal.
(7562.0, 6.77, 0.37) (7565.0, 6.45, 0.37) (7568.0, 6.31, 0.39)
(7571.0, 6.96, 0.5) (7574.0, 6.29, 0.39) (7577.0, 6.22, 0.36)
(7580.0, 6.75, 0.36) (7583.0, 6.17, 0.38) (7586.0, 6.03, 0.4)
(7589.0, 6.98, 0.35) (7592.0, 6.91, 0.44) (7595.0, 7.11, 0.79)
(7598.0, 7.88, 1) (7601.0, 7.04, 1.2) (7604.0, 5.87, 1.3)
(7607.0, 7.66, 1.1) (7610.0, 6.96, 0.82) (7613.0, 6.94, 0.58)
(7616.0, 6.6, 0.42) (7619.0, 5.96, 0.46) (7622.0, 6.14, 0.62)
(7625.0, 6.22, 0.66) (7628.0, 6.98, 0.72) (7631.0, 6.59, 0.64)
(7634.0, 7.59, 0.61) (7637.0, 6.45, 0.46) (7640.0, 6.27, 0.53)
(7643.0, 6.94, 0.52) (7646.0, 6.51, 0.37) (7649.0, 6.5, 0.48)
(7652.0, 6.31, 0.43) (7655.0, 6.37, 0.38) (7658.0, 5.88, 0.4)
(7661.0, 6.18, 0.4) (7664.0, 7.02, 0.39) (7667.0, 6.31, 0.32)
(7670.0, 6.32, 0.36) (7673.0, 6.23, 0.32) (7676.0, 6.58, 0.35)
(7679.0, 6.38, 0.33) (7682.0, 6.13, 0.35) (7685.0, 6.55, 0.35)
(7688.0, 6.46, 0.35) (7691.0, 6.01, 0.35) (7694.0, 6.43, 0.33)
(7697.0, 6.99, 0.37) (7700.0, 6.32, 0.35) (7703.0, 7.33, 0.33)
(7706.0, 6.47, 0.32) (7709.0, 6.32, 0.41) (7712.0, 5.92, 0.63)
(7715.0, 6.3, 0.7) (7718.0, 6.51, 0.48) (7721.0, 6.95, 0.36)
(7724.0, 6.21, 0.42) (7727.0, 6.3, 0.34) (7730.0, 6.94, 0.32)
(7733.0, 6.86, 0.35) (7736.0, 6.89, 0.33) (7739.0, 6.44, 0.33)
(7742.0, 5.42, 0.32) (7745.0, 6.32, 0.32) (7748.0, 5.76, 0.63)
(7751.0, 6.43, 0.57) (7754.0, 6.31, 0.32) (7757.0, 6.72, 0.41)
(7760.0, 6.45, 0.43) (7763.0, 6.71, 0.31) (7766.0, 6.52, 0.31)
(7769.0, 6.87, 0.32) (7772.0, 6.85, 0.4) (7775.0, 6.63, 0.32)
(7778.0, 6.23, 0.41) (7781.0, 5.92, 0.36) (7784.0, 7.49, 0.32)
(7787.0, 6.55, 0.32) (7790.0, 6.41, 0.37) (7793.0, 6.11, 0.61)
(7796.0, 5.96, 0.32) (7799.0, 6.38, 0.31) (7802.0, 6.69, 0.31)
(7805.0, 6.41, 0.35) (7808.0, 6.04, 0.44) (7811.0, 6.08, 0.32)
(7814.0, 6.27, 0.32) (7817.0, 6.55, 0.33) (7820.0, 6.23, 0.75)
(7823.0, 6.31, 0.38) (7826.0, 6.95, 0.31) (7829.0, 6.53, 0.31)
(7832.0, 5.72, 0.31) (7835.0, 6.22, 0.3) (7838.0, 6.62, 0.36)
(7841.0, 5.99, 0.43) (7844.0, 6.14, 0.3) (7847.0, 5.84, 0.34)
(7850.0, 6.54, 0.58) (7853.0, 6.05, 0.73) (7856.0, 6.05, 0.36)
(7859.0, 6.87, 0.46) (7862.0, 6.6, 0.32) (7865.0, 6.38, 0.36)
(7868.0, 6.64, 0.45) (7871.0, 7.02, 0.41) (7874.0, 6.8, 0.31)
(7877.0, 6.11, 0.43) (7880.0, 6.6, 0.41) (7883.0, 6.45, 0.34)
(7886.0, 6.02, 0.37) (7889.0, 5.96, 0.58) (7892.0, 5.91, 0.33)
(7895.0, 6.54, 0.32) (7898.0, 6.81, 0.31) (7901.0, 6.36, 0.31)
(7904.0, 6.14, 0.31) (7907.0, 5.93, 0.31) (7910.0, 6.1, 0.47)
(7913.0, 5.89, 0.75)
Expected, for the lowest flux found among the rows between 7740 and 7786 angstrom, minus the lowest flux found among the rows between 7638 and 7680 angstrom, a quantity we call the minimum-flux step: -0.5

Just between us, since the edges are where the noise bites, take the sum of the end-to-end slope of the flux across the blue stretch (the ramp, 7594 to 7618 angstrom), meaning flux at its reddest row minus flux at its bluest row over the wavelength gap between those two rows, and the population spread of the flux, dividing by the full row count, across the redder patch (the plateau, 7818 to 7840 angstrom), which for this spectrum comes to 0.33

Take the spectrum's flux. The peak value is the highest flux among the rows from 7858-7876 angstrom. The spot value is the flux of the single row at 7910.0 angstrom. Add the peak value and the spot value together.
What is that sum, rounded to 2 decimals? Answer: 13.12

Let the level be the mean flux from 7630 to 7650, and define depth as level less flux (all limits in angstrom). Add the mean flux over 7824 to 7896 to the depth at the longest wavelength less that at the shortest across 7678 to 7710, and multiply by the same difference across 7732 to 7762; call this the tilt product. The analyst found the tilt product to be 2.6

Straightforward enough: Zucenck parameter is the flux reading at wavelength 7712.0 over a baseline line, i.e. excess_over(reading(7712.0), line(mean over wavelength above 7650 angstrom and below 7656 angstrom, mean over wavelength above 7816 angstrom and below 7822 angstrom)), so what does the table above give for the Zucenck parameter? -0.4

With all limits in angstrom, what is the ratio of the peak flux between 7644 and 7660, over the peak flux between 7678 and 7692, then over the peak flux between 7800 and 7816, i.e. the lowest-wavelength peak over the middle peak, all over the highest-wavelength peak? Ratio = 0.149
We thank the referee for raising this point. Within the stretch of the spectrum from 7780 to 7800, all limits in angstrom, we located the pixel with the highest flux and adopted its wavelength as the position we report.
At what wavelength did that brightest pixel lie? 7784.0 angstrom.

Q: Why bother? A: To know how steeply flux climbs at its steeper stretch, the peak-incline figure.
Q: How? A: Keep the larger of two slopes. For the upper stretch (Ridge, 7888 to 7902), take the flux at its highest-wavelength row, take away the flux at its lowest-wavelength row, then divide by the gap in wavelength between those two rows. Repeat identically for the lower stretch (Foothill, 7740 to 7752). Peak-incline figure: 0.11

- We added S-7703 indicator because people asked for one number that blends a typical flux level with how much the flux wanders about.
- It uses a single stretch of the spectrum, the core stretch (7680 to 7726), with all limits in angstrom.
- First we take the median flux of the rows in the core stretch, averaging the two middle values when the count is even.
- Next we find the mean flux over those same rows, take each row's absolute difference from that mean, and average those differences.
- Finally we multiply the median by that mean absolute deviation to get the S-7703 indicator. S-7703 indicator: 1.7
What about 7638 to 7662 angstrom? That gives 1.3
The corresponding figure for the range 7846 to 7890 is 2.0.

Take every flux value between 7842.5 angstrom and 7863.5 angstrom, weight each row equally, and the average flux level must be 6.30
